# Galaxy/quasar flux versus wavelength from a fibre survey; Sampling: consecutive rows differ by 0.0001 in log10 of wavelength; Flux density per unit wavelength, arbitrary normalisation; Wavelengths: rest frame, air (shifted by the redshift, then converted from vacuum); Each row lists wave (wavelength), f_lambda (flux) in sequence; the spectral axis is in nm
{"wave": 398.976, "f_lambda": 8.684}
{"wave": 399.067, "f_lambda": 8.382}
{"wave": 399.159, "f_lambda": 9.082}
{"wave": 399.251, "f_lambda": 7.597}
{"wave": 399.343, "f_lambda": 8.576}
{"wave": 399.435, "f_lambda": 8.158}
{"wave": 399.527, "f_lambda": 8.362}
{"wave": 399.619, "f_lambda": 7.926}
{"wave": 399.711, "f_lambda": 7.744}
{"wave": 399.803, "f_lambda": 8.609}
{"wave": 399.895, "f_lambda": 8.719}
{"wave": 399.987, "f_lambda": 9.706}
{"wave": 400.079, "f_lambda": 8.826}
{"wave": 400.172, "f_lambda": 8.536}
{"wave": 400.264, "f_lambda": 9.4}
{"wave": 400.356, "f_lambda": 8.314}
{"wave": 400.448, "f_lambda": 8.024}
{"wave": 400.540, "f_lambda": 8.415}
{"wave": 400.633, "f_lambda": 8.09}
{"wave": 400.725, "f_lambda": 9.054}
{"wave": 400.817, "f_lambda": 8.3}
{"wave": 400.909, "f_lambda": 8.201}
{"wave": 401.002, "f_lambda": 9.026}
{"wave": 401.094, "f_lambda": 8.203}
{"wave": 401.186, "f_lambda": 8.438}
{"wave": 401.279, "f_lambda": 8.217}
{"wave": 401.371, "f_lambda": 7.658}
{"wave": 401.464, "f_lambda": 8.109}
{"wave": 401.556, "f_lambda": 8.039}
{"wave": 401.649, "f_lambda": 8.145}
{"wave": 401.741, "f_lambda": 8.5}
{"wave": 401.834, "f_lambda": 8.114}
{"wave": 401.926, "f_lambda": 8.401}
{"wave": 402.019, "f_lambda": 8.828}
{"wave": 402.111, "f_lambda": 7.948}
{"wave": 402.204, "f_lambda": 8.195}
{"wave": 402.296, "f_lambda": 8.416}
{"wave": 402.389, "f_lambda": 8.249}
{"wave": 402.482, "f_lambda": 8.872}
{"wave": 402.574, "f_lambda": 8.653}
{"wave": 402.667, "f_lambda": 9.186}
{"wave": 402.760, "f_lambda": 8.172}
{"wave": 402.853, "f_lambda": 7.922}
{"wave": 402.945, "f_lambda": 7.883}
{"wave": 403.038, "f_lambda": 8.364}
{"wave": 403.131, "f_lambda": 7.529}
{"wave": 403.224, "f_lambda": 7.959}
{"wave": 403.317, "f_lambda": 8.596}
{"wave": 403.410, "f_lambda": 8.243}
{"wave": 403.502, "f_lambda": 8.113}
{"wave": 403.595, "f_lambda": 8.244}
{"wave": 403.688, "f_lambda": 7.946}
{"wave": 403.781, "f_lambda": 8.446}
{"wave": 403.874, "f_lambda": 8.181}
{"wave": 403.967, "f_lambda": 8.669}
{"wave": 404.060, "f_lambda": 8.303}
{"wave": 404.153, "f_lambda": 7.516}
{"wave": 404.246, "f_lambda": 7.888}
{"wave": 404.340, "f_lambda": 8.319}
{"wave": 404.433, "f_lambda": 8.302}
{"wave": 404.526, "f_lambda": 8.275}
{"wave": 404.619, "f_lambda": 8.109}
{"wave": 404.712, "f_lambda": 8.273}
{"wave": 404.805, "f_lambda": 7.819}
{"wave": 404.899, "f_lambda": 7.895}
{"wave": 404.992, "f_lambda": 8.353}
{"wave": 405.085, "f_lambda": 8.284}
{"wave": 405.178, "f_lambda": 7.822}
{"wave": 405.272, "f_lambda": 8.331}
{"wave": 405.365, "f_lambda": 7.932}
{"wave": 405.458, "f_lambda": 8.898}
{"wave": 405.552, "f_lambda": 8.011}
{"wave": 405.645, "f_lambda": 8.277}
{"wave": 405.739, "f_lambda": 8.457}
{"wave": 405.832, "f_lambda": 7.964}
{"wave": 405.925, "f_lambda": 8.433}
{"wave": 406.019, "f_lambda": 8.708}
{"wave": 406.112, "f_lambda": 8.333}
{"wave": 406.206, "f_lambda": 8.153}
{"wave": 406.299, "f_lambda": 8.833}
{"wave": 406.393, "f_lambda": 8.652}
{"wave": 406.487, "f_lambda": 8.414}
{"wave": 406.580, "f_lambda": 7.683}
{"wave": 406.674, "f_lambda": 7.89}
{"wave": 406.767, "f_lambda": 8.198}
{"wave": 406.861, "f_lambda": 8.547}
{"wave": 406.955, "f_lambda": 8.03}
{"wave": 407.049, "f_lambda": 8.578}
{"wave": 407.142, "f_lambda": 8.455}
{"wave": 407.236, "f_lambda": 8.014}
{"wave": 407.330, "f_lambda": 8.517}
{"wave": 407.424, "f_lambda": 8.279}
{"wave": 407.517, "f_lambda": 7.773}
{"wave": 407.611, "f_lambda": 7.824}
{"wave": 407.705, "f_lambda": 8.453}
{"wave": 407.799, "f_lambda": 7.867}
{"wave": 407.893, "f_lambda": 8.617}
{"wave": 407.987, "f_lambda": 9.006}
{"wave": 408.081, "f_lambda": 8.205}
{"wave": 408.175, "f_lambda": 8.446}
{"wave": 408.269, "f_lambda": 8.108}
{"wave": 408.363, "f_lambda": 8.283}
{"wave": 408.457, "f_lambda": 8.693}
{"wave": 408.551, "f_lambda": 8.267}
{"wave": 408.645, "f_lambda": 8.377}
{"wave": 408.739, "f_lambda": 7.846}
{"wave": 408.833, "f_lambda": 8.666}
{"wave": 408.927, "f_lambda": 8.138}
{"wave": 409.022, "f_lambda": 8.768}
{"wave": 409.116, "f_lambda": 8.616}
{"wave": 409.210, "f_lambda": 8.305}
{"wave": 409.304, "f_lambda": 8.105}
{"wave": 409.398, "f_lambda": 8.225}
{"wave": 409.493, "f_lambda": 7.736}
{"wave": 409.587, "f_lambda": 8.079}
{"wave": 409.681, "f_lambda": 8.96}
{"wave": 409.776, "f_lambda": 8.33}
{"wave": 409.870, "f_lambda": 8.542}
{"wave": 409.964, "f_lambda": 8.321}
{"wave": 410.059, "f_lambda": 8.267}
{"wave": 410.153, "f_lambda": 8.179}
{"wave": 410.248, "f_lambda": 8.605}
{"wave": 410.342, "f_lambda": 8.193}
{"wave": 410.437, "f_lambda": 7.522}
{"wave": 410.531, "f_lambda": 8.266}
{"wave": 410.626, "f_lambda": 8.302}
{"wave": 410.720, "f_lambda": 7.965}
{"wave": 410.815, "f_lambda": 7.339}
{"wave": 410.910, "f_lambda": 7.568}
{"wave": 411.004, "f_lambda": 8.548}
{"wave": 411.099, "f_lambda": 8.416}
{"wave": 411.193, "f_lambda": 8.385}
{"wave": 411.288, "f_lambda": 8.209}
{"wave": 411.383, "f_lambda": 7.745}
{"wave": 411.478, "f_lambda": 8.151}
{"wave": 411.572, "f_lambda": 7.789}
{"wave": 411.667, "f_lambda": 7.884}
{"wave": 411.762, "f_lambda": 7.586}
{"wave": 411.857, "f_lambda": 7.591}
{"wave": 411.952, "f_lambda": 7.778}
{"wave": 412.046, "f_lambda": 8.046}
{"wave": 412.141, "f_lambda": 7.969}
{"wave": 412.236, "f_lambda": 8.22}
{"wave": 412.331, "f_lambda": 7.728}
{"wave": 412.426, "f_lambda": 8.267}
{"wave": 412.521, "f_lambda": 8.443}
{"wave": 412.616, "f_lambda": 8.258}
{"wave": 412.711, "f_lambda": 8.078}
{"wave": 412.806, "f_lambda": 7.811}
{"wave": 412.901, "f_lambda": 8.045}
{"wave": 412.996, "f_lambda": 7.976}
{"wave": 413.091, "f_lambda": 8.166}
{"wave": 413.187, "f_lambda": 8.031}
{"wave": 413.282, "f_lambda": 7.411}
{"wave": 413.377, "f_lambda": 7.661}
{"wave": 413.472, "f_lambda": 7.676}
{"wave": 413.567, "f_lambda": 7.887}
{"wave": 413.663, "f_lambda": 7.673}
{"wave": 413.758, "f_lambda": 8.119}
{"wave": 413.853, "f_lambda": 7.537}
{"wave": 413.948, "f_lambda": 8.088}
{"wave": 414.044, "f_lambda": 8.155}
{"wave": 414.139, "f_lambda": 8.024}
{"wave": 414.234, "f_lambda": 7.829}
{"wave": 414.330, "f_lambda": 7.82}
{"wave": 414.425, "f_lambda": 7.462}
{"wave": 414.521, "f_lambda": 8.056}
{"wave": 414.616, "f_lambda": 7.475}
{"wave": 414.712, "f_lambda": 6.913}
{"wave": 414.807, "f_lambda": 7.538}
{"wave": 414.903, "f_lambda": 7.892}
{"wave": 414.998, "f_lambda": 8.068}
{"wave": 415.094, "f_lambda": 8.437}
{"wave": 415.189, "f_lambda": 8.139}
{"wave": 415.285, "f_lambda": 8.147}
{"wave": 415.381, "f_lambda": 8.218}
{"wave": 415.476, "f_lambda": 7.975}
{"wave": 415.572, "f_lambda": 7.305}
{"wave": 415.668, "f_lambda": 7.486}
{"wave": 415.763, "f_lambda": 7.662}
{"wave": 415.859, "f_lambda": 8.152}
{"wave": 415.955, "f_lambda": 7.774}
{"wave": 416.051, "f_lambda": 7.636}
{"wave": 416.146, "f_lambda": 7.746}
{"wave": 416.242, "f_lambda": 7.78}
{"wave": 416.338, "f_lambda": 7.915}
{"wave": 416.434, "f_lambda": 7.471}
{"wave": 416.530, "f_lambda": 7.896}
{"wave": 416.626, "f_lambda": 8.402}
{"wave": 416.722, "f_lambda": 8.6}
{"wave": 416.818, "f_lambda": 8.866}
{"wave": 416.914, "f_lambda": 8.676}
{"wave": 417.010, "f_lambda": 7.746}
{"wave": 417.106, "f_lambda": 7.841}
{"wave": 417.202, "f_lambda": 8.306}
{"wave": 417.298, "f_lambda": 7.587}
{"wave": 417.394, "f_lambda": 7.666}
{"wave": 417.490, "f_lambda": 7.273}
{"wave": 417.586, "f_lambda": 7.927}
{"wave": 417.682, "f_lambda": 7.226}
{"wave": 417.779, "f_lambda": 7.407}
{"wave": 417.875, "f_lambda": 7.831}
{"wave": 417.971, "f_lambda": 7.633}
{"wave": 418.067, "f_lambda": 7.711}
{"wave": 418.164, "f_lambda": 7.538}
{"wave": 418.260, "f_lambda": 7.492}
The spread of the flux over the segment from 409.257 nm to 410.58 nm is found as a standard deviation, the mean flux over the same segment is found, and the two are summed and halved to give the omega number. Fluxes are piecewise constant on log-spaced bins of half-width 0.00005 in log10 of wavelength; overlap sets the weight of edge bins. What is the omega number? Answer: 4.29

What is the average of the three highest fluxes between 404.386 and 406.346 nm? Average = 8.8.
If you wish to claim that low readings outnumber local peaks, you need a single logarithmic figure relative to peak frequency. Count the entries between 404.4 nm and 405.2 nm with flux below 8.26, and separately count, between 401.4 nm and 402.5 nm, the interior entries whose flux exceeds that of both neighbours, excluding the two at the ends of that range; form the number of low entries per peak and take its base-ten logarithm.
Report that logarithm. 0.12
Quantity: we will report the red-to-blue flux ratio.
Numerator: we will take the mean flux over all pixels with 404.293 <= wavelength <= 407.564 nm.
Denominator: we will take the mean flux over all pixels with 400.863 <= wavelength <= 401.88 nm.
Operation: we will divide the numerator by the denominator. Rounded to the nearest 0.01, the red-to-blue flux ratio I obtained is 1.00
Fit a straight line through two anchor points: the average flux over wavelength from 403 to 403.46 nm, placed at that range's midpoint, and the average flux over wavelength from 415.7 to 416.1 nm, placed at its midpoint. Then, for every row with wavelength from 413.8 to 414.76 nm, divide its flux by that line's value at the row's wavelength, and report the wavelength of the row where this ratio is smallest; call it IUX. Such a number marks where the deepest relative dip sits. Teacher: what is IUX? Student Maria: 414.712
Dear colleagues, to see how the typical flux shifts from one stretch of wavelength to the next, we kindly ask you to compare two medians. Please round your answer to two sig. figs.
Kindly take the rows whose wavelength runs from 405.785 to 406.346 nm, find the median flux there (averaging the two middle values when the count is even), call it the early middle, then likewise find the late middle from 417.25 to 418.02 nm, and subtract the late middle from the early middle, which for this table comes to 0.77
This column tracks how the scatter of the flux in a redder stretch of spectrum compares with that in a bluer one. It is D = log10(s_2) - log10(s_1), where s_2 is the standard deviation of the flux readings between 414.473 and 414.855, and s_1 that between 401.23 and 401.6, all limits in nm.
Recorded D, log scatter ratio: 0.28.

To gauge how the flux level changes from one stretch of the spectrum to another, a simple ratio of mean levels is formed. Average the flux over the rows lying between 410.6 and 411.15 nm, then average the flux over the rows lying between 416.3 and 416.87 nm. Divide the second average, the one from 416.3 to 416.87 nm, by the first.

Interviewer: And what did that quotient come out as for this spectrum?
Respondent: 1.021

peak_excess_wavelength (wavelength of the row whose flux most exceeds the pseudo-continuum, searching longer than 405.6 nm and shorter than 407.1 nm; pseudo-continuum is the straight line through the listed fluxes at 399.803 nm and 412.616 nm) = 406.299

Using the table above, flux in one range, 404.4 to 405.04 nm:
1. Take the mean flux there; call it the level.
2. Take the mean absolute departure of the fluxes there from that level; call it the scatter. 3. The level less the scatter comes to 7.97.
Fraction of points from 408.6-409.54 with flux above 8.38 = 0.30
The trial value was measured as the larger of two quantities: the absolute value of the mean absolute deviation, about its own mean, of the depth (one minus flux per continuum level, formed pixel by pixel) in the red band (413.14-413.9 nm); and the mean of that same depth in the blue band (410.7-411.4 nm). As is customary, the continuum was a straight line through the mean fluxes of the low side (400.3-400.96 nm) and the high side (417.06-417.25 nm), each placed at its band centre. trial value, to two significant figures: 0.024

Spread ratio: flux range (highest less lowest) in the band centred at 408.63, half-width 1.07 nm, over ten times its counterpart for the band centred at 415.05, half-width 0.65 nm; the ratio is 0.08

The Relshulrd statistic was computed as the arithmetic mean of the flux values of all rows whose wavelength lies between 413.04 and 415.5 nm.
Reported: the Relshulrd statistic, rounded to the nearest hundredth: 7.86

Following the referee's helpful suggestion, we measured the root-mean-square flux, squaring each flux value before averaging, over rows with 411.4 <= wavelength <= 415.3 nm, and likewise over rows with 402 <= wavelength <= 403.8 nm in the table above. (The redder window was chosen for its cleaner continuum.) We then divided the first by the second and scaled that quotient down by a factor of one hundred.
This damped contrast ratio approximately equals 0.0095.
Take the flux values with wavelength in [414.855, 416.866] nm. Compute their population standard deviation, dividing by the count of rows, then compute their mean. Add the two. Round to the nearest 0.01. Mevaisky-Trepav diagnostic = 8.36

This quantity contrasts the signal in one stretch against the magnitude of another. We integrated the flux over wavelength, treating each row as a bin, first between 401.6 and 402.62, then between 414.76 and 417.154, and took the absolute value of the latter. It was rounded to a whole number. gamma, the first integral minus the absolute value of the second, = -11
